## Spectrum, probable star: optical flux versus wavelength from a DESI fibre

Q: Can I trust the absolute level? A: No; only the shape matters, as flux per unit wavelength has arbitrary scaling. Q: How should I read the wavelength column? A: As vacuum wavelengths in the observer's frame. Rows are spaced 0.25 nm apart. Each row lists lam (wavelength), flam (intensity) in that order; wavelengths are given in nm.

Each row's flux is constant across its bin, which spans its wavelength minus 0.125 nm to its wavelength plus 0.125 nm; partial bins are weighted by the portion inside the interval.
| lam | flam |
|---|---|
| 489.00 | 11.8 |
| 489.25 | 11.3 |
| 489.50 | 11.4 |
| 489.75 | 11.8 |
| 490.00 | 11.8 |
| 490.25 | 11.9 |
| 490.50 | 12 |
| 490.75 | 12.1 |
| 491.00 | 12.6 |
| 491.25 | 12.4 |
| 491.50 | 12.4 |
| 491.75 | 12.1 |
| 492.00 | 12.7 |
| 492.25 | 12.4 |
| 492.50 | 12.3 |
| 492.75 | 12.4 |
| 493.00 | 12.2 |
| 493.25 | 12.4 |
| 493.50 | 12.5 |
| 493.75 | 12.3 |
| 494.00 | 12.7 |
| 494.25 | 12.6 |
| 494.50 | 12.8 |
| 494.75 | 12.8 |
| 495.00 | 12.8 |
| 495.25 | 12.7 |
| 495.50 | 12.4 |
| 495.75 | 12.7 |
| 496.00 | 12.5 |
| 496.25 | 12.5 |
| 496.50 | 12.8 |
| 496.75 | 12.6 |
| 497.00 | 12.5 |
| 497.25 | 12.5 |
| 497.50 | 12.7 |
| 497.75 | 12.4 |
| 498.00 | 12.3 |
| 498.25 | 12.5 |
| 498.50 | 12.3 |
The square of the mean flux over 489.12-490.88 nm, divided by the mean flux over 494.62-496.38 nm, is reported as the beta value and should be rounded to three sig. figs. 10.9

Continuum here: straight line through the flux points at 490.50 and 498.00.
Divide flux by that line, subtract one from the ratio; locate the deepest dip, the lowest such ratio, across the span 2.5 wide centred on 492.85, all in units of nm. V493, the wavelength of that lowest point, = 491.75 nm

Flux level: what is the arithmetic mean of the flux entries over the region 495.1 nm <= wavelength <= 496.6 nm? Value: 12.6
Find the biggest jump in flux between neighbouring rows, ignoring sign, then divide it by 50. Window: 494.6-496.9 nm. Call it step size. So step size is 0.0060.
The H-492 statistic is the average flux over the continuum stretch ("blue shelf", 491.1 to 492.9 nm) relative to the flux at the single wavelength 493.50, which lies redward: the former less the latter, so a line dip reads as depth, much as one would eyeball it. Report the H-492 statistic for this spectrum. -0.1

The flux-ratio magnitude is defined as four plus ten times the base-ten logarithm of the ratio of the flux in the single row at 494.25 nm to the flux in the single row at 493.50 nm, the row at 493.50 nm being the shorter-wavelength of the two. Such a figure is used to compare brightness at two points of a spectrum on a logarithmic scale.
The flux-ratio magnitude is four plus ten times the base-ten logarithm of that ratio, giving 4.03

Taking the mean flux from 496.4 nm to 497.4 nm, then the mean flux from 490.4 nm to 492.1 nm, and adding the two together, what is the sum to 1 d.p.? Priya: 24.9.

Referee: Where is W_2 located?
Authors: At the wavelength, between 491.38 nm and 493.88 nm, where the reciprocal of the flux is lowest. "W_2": 492.00 nm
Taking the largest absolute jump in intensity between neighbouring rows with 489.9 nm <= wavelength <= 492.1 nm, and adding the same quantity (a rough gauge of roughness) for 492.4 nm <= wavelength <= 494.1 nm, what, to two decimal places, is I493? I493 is 1.00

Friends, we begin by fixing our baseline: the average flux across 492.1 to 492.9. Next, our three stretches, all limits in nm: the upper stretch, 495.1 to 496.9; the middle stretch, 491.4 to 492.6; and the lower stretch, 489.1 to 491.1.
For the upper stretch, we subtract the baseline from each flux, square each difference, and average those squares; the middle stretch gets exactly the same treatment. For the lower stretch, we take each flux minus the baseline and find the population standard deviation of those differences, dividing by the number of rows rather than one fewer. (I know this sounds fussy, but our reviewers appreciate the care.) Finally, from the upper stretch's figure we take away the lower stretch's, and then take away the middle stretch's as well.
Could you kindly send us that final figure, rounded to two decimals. -0.35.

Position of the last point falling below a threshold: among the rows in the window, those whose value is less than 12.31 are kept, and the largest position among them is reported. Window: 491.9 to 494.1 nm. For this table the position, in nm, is 493.75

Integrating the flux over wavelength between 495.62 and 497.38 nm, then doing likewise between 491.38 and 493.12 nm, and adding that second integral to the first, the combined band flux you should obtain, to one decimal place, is 43.7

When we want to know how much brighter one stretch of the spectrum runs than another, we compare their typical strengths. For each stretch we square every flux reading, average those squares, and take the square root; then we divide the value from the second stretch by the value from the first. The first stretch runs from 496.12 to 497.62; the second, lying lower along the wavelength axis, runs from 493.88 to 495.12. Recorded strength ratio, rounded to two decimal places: 1.01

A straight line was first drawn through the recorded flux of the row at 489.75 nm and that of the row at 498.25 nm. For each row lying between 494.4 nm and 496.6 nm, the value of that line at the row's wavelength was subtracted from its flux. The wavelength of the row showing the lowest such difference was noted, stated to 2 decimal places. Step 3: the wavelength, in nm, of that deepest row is 495.50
